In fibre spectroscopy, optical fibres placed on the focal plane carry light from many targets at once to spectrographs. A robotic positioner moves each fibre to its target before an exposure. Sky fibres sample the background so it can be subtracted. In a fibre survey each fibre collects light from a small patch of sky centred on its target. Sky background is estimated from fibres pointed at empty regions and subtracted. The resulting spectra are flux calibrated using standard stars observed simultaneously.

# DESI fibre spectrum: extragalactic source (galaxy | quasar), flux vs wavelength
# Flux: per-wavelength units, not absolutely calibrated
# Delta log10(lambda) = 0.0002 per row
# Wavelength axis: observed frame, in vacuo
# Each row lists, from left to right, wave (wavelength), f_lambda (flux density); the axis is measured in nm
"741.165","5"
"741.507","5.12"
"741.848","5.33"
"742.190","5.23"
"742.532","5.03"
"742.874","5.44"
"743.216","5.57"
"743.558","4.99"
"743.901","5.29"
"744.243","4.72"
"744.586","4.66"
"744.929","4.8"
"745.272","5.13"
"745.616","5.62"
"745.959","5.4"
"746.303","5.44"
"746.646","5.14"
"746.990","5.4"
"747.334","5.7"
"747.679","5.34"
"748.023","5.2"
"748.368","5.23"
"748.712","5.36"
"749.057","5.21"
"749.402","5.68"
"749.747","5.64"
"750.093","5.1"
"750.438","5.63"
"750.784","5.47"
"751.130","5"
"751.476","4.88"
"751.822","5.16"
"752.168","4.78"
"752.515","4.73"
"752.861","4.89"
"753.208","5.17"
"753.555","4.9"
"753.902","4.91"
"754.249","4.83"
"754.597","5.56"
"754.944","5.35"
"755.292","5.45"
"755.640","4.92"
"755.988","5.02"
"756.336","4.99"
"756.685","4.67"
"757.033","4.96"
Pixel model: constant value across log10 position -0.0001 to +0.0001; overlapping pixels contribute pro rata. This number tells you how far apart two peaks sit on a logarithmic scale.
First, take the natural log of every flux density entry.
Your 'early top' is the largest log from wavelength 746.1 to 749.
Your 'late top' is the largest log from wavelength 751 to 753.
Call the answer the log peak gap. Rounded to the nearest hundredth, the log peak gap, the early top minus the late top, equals 0.10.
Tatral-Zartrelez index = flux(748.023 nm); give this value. 5.2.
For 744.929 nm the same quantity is 4.8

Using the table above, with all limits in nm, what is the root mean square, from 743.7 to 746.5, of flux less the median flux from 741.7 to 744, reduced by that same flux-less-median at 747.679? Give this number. 0.33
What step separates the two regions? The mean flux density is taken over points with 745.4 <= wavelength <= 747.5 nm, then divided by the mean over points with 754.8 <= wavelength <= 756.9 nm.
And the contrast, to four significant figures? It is 1.076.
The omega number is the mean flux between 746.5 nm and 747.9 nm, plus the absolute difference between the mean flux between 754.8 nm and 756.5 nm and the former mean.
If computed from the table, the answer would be 5.64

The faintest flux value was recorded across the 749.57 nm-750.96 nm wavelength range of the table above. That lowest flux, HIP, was 5.1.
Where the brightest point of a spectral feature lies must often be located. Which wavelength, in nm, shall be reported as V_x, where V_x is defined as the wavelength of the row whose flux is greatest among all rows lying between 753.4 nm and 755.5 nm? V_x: 754.597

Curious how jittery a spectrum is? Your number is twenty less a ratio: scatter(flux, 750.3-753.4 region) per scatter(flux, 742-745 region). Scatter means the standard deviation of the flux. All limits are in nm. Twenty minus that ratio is 19.0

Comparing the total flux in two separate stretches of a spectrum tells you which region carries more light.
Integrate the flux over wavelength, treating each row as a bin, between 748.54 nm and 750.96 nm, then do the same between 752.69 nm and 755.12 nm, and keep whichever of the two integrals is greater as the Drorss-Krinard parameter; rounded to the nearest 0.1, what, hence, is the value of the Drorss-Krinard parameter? 13.2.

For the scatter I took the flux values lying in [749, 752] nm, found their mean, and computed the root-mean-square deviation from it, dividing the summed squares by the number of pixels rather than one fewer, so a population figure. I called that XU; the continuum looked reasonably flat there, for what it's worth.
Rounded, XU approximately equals 0.285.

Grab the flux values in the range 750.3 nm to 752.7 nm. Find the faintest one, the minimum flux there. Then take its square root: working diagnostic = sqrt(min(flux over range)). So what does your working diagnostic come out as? 2.17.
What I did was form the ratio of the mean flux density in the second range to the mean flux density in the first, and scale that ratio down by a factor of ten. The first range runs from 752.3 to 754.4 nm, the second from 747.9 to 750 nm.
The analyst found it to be 0.110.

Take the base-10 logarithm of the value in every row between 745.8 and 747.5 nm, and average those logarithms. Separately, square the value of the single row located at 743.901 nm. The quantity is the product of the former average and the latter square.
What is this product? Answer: 21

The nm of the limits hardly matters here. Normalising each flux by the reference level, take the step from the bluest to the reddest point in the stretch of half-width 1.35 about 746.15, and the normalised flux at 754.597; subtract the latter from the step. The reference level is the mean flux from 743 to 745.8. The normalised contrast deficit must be -0.91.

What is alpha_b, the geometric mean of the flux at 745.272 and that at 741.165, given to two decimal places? 5.06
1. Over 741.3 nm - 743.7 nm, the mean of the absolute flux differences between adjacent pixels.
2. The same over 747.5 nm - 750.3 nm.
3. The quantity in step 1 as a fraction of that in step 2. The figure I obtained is 1.3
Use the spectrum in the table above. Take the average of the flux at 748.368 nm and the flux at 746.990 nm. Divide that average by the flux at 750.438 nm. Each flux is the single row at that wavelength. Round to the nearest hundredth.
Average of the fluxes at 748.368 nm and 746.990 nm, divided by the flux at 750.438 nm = 0.94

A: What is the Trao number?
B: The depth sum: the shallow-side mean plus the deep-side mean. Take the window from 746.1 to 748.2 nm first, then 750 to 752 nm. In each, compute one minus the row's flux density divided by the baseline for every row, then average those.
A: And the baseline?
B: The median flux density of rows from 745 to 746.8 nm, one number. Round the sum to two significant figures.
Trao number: 0.041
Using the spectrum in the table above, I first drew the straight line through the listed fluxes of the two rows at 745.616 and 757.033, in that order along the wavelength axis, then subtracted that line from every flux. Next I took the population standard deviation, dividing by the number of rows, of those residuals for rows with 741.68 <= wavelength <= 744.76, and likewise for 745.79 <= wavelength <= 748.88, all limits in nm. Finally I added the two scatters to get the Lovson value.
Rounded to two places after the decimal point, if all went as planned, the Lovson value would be 0.42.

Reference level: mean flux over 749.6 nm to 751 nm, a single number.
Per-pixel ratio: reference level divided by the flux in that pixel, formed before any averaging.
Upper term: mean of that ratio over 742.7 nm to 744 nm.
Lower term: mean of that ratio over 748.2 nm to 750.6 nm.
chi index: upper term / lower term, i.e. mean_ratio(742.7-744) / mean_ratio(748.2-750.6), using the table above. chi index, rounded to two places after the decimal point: 1.02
